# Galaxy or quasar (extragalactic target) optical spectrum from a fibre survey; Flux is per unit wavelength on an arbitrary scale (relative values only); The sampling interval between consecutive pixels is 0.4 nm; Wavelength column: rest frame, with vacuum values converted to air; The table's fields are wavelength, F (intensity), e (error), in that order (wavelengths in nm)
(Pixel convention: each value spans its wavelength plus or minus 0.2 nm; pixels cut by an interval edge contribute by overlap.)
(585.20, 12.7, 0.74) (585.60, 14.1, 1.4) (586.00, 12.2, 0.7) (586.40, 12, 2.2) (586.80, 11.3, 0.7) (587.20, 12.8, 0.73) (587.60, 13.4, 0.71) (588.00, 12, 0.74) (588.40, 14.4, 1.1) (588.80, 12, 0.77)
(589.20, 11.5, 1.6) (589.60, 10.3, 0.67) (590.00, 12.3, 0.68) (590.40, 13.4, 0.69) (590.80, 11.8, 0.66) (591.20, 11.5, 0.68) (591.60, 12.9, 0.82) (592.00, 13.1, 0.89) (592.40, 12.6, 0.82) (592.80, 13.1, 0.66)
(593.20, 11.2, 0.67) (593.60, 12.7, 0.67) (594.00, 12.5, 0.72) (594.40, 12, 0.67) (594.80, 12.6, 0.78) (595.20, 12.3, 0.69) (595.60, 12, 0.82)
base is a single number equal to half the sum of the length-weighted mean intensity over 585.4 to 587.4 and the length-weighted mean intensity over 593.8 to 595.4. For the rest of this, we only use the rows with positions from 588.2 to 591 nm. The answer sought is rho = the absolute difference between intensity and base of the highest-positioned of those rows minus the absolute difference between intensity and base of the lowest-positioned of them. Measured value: -1.4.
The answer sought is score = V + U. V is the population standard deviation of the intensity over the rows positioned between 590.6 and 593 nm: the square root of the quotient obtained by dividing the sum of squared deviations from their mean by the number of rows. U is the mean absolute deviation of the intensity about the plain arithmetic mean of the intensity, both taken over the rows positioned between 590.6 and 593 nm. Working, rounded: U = 0.57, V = 0.63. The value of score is 1.2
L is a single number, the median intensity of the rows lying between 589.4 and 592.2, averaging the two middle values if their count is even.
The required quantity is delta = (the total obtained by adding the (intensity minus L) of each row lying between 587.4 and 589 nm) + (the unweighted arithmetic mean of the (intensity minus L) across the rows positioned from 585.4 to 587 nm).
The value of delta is 2.7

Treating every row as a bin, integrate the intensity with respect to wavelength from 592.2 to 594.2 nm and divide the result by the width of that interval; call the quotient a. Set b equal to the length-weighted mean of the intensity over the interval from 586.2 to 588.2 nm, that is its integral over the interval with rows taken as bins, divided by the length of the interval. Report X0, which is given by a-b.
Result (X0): 0.12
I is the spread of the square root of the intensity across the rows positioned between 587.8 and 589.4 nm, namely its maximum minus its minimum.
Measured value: 0.40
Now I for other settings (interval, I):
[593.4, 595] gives 0.10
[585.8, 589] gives 0.43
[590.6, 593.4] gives 0.27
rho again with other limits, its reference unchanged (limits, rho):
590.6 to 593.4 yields 0.6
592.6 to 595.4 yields -0.6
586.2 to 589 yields 0.0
